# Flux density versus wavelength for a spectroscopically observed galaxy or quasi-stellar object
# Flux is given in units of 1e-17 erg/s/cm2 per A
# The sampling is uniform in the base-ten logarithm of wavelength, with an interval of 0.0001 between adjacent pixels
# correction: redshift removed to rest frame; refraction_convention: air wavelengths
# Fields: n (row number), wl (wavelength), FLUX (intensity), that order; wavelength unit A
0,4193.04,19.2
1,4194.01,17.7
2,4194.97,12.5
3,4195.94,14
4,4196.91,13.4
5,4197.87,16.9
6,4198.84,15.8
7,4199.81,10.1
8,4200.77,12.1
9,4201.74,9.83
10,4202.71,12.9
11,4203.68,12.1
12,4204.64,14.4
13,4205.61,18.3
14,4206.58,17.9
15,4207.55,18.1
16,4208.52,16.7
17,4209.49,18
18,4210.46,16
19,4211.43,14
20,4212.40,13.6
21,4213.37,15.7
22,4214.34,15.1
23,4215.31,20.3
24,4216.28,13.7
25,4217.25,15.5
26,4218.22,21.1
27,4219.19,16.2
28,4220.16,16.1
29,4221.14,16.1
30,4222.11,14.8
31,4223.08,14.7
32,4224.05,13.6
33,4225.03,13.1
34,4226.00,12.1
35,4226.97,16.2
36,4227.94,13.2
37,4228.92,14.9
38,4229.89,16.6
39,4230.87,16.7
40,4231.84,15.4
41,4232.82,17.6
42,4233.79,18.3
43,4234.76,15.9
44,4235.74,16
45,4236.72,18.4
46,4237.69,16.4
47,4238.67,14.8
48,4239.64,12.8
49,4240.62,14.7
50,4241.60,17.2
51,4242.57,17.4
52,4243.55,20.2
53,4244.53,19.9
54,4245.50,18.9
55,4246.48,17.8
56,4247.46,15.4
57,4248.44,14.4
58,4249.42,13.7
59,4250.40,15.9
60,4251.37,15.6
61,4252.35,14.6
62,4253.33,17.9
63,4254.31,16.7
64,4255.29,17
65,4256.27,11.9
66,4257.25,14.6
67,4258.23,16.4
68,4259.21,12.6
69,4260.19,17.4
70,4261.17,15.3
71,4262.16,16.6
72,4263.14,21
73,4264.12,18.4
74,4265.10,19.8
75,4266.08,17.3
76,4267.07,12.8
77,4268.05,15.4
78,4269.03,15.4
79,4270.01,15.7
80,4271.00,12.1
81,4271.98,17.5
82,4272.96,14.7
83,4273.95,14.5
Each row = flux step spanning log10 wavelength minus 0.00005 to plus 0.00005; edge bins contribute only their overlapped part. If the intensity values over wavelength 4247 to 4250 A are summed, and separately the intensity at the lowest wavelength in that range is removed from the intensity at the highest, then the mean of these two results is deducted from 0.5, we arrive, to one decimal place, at -20.4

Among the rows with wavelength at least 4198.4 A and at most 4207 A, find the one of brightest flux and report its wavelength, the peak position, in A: 4205.61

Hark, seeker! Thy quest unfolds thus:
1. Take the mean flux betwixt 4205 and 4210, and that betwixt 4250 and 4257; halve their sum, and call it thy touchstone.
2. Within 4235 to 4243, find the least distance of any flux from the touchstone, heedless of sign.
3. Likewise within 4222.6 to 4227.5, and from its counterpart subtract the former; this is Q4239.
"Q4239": 0.2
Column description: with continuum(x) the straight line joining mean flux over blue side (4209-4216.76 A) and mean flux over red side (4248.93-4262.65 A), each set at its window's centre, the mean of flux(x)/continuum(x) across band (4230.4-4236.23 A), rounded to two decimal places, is 1.07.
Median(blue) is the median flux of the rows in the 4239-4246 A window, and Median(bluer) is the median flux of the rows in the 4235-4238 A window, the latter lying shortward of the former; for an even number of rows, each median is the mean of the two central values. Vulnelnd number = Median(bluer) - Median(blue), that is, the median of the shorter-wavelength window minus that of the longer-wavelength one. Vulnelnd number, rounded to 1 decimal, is -1.0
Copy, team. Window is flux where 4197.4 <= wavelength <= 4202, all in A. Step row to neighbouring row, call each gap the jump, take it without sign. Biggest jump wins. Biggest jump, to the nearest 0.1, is 5.7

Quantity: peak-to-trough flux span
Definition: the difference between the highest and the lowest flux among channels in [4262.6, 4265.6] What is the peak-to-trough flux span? 2.6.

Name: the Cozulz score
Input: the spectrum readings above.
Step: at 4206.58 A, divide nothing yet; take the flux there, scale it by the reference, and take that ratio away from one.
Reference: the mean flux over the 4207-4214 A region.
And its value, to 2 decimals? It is -0.12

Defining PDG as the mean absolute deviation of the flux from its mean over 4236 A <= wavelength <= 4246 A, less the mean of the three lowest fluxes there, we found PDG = -12.2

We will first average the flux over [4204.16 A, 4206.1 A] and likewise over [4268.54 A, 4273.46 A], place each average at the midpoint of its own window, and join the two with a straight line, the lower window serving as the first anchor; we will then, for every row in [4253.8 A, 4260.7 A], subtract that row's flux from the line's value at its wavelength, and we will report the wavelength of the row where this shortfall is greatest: 4256.27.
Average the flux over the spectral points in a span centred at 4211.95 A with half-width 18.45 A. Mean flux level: 15.1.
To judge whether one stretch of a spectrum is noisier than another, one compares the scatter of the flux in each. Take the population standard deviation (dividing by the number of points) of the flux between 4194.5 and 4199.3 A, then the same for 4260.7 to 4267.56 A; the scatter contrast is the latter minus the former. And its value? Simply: 1.0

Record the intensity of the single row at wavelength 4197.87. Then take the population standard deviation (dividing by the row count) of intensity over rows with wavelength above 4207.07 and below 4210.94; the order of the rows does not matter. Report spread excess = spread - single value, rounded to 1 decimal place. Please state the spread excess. -16.0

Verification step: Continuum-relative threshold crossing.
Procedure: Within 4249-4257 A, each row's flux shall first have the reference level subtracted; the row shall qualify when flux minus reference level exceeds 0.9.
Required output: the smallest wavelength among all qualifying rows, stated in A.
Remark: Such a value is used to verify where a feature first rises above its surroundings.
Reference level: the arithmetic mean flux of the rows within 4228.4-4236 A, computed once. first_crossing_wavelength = 4253.33 A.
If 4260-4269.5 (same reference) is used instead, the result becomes 4260.19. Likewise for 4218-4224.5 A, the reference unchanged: 4218.22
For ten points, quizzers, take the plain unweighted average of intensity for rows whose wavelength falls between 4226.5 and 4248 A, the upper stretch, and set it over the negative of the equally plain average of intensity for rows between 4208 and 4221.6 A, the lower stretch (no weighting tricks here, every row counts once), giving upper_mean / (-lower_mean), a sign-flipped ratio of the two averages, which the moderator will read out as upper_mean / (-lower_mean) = -1.02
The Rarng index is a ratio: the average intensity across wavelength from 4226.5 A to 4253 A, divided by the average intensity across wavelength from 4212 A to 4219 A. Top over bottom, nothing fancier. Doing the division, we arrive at 0.99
